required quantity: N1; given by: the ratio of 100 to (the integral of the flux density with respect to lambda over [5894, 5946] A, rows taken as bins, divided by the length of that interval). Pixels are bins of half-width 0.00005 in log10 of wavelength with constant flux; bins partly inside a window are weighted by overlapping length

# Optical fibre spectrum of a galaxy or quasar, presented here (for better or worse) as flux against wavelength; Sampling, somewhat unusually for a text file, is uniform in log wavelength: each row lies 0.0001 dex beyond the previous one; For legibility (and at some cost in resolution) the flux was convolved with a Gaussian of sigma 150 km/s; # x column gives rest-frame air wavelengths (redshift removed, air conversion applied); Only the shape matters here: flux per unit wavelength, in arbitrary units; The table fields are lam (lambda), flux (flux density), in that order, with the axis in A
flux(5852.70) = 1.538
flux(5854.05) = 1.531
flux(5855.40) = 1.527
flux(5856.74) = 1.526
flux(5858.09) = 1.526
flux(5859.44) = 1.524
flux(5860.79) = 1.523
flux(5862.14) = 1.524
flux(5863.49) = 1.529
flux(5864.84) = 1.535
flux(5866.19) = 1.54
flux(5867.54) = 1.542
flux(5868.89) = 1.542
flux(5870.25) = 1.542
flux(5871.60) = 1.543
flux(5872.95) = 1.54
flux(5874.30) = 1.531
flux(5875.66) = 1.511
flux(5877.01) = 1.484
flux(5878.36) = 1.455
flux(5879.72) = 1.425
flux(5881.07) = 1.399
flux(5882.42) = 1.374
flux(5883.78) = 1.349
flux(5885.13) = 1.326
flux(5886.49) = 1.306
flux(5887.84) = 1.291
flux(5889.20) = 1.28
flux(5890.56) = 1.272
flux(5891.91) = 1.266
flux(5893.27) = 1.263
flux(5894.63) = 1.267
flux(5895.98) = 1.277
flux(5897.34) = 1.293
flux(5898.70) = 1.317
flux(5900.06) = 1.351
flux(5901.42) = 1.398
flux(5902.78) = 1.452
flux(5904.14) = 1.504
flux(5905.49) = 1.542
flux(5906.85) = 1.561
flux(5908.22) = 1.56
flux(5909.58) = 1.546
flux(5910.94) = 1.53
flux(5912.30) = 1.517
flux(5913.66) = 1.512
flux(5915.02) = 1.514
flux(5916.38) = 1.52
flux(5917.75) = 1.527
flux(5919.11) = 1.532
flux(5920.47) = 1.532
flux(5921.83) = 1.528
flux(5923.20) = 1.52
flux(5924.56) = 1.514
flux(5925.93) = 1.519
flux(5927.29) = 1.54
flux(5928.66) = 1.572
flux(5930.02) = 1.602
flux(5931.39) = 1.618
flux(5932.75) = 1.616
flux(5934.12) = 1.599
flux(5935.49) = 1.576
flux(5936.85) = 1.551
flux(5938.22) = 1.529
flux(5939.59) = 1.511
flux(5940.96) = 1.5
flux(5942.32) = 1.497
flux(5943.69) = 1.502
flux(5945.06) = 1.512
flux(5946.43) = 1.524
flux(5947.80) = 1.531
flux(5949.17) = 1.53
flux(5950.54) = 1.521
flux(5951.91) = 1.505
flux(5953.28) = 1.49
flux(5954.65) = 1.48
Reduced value 66.6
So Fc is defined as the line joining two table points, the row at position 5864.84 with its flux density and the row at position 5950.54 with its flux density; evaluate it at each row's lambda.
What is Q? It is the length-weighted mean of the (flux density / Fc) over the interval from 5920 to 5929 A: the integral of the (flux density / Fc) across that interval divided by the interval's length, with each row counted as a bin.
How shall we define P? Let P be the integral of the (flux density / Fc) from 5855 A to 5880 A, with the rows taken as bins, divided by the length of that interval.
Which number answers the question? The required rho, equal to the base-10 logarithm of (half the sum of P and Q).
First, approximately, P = 0.99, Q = 1.00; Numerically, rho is -0.001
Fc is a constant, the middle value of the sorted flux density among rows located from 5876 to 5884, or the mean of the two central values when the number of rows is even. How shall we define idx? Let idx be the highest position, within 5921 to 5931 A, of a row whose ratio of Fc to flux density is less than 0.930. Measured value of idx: 5930.02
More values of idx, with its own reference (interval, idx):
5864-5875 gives 5874.30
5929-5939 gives 5938.22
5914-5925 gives 5923.20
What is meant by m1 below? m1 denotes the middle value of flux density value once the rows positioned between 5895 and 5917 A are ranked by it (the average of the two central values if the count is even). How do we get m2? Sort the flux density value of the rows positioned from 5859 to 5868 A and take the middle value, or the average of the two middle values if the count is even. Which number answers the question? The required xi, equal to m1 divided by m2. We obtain 0.99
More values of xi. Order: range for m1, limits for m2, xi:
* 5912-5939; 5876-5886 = 1.09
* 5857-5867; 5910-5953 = 1.00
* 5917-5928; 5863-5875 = 0.99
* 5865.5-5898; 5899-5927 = 0.91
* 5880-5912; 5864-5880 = 0.88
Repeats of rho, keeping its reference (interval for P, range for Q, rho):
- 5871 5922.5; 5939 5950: -0.015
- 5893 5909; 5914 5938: -0.014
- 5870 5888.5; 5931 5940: -0.007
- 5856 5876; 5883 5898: -0.036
